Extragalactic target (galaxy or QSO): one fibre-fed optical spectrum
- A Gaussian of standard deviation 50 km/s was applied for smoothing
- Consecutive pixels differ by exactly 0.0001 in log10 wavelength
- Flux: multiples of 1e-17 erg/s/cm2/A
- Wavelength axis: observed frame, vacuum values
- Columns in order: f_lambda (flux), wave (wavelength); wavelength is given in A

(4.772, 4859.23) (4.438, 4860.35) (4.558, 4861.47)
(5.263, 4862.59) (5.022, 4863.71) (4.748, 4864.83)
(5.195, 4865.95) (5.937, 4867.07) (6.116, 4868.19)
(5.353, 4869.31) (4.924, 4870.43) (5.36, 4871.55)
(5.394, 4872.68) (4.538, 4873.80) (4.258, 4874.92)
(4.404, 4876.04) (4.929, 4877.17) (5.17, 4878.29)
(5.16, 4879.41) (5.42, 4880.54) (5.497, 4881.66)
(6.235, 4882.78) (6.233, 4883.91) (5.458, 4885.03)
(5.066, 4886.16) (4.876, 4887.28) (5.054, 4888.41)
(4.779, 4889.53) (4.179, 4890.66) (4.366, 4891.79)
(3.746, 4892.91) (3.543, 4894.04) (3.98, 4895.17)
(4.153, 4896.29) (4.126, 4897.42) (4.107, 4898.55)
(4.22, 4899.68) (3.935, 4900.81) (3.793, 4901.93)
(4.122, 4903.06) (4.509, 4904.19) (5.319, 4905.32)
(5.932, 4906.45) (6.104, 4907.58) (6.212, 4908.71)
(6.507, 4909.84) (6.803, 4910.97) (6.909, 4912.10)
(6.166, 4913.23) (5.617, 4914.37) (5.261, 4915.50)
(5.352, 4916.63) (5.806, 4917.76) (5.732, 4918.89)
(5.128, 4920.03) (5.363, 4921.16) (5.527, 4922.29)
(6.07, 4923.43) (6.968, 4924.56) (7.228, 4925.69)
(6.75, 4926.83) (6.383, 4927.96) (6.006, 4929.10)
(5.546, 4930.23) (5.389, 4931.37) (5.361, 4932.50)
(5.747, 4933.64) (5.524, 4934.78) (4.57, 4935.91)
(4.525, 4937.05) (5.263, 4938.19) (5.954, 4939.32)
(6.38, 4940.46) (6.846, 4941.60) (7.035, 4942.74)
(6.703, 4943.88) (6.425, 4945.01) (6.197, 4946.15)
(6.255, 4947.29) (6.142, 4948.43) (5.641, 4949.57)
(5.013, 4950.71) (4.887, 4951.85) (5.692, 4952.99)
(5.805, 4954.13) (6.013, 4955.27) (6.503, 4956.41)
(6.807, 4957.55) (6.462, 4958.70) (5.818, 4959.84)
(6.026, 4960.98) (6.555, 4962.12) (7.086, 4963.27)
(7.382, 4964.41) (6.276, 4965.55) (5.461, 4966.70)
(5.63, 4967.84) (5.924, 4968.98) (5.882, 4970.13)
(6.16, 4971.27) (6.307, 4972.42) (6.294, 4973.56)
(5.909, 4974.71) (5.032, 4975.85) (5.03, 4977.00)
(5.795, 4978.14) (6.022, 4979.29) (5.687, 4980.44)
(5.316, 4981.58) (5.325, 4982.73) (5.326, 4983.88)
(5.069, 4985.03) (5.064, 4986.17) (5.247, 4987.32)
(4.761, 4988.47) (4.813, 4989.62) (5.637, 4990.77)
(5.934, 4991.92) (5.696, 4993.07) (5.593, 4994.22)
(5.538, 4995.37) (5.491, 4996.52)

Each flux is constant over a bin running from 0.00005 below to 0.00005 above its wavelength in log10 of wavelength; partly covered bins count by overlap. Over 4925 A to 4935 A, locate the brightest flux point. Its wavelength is 4925.69 A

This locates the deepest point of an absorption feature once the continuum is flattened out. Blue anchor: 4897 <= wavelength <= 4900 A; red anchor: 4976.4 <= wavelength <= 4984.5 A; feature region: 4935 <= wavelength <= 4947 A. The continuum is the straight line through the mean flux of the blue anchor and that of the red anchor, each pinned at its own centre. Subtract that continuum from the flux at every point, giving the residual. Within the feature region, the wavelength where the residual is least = 4937.05 A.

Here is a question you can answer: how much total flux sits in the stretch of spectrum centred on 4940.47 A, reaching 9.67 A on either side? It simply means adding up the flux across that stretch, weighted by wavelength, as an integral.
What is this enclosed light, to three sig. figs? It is 114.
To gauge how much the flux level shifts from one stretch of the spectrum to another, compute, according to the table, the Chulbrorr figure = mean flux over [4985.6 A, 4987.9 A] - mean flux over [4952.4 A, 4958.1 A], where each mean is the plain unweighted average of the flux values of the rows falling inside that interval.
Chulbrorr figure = -1.0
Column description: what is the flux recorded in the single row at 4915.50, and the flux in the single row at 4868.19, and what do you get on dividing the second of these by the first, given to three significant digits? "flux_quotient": 1.16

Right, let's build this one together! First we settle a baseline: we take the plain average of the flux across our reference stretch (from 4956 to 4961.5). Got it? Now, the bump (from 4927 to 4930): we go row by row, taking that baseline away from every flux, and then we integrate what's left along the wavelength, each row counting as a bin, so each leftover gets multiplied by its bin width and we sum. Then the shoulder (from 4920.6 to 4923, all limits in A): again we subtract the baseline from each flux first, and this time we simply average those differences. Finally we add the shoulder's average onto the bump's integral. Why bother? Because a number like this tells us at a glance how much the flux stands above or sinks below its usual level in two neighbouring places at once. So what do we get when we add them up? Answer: -1.2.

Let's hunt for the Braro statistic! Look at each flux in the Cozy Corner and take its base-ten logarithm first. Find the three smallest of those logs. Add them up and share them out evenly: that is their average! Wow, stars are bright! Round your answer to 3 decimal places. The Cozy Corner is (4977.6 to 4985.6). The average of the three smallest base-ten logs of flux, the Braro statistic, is 0.719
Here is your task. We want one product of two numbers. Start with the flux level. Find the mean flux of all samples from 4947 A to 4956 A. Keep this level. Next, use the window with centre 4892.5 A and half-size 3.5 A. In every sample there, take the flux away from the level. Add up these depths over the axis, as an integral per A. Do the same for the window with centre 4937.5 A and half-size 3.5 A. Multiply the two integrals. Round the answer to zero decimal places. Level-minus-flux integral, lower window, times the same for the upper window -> 23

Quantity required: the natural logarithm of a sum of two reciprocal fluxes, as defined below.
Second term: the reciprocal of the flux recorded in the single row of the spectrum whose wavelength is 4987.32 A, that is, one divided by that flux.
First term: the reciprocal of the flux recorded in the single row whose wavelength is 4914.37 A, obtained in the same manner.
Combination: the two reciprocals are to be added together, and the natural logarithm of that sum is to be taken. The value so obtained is -1.00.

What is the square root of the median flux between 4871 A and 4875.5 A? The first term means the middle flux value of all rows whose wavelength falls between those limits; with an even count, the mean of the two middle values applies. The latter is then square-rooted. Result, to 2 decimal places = 2.22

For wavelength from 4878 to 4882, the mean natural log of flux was 1.67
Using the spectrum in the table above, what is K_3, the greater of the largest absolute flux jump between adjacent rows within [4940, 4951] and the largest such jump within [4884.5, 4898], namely 0.63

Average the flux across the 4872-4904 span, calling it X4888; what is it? 4.67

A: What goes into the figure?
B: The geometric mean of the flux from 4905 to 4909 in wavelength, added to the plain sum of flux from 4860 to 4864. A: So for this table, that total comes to 25.2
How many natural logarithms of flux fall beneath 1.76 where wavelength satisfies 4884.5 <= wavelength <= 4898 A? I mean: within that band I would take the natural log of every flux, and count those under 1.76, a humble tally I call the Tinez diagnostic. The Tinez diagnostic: 12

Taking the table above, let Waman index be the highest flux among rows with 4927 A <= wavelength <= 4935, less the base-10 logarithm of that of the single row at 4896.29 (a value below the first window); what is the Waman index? 5.8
